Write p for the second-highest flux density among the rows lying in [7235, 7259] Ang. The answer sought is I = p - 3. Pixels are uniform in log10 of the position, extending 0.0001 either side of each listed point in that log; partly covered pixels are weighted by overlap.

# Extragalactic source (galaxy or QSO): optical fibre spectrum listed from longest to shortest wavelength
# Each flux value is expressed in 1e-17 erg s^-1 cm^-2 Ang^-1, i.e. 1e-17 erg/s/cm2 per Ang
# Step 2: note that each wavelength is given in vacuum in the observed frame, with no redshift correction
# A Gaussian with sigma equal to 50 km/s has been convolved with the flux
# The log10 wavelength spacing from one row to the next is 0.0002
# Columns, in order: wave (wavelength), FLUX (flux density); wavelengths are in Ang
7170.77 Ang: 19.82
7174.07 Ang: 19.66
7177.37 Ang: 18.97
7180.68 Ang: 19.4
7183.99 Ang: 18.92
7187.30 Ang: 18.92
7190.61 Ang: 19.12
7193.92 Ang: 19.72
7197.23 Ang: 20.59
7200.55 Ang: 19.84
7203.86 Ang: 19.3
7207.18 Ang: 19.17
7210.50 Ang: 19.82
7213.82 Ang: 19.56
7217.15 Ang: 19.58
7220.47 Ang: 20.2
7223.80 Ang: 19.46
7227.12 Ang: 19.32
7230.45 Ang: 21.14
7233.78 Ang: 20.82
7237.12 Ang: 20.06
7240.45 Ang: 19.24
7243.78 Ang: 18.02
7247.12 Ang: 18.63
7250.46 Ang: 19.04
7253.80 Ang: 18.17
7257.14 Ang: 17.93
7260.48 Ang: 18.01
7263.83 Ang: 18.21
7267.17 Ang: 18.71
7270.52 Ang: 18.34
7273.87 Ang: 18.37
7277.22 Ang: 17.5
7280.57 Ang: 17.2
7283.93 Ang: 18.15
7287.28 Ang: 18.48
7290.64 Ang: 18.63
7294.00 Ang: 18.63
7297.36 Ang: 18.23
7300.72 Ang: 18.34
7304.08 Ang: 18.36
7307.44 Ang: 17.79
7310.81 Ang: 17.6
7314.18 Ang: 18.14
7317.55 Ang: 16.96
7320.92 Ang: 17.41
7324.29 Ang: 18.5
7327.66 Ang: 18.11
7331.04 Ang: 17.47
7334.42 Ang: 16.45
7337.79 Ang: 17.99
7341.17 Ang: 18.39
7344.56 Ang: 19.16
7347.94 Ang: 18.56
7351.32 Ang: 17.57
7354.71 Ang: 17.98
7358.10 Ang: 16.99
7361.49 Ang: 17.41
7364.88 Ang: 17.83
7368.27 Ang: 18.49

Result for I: 16.2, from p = 19.24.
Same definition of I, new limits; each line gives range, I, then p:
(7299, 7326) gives 15.4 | 18.36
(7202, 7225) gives 16.8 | 19.82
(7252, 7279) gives 15.4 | 18.37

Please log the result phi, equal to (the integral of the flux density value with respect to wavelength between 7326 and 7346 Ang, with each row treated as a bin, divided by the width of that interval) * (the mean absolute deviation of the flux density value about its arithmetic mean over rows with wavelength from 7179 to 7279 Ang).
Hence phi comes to 12.5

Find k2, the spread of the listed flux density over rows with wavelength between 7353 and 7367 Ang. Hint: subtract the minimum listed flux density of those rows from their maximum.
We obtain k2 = 1.0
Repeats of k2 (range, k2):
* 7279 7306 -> 1.4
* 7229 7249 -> 3.1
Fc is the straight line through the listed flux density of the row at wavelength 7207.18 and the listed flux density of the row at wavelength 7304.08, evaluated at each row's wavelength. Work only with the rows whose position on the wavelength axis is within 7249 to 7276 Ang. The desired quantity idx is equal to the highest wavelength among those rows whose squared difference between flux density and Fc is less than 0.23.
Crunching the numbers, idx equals 7273.87 Ang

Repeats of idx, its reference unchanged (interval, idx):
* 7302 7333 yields 7327.66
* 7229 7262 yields 7250.46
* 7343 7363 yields 7361.49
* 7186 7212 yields 7207.18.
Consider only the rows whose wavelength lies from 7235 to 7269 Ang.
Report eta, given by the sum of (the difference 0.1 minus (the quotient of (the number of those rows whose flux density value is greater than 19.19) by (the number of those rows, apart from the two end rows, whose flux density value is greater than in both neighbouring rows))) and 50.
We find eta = 48.1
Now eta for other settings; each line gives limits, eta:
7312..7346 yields 50.1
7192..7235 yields 47.1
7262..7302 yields 50.1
